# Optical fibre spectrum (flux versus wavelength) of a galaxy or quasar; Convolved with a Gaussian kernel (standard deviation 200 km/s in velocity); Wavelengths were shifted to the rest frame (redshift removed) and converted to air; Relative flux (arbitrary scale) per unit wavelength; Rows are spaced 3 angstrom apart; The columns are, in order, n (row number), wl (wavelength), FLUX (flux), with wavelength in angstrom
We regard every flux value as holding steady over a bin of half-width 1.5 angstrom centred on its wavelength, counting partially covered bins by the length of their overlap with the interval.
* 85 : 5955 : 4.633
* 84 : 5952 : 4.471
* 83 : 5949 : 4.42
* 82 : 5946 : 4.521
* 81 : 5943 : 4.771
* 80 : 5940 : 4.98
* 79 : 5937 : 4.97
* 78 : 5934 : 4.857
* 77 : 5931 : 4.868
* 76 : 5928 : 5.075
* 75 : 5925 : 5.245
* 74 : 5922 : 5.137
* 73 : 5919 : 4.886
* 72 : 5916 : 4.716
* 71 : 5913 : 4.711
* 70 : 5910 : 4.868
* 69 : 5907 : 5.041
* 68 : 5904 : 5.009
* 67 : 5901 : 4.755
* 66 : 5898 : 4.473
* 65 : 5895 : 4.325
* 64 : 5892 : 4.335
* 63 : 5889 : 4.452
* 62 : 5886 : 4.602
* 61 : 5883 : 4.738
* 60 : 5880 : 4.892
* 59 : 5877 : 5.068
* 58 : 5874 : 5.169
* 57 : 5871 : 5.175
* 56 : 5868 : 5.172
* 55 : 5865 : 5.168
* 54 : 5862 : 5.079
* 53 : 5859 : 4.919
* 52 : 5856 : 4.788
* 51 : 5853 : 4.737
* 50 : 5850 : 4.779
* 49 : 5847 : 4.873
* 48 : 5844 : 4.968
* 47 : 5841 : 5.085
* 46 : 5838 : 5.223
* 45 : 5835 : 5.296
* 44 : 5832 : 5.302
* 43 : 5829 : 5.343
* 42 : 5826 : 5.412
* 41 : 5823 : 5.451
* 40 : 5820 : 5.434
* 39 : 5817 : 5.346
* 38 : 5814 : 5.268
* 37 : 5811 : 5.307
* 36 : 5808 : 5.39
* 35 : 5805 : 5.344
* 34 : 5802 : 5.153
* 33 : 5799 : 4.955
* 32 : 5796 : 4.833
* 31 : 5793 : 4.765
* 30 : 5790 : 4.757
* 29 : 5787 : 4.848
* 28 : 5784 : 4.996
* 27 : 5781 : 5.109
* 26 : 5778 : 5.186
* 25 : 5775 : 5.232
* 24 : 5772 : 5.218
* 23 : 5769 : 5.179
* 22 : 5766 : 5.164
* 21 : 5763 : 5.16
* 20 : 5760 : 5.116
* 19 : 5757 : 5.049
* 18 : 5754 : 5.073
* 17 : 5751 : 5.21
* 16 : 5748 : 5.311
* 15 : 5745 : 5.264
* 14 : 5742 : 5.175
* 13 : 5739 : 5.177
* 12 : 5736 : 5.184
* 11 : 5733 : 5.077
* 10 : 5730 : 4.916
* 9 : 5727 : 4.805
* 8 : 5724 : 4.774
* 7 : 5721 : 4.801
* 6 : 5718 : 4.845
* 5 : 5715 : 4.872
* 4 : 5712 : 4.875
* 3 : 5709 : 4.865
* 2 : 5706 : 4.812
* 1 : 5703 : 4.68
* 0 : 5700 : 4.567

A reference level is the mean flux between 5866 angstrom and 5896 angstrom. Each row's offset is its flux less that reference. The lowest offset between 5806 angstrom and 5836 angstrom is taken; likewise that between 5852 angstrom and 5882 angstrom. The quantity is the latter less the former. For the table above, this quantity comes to -0.5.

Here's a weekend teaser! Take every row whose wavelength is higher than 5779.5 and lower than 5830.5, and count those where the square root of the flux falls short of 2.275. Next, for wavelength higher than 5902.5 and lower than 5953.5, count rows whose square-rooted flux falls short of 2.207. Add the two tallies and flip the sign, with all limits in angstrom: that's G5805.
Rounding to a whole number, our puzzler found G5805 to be -17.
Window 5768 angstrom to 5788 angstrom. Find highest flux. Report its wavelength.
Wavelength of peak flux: 5775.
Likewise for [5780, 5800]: 5781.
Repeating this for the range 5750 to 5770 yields 5751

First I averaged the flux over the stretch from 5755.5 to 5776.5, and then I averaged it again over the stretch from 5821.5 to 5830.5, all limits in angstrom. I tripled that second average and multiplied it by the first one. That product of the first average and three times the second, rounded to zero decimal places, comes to 84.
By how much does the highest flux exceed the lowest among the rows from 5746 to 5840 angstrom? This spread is 0.69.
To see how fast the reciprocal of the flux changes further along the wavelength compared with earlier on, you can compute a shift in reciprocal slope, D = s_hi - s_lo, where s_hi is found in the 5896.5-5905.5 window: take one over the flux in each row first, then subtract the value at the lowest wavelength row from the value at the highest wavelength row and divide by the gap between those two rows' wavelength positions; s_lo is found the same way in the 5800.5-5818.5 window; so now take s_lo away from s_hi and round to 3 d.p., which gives -0.004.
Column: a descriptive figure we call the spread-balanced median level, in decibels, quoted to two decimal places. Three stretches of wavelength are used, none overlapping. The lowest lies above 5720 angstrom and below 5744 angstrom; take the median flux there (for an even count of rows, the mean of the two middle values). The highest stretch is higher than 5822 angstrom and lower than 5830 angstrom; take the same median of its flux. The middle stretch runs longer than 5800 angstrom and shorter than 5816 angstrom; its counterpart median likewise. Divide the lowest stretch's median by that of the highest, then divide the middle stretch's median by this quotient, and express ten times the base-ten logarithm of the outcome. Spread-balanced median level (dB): 7.60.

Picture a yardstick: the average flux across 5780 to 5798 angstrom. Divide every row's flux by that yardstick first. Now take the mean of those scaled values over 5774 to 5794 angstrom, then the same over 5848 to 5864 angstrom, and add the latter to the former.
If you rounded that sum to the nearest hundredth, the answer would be 2.02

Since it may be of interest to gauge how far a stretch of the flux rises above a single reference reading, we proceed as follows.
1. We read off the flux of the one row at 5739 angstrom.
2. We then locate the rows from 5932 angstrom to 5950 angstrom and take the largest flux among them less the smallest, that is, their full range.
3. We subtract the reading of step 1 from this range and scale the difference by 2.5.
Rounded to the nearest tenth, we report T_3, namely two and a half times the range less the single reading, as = -11.5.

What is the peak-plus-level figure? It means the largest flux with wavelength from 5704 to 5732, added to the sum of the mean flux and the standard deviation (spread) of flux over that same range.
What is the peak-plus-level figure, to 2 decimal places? 9.80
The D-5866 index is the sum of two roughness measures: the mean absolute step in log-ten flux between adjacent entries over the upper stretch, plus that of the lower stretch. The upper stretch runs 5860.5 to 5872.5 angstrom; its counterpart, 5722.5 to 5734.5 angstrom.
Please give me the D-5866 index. 0.012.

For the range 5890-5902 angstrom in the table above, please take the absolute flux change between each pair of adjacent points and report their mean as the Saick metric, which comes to 0.15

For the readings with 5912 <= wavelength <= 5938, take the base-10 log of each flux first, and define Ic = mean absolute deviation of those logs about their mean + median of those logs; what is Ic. 0.702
